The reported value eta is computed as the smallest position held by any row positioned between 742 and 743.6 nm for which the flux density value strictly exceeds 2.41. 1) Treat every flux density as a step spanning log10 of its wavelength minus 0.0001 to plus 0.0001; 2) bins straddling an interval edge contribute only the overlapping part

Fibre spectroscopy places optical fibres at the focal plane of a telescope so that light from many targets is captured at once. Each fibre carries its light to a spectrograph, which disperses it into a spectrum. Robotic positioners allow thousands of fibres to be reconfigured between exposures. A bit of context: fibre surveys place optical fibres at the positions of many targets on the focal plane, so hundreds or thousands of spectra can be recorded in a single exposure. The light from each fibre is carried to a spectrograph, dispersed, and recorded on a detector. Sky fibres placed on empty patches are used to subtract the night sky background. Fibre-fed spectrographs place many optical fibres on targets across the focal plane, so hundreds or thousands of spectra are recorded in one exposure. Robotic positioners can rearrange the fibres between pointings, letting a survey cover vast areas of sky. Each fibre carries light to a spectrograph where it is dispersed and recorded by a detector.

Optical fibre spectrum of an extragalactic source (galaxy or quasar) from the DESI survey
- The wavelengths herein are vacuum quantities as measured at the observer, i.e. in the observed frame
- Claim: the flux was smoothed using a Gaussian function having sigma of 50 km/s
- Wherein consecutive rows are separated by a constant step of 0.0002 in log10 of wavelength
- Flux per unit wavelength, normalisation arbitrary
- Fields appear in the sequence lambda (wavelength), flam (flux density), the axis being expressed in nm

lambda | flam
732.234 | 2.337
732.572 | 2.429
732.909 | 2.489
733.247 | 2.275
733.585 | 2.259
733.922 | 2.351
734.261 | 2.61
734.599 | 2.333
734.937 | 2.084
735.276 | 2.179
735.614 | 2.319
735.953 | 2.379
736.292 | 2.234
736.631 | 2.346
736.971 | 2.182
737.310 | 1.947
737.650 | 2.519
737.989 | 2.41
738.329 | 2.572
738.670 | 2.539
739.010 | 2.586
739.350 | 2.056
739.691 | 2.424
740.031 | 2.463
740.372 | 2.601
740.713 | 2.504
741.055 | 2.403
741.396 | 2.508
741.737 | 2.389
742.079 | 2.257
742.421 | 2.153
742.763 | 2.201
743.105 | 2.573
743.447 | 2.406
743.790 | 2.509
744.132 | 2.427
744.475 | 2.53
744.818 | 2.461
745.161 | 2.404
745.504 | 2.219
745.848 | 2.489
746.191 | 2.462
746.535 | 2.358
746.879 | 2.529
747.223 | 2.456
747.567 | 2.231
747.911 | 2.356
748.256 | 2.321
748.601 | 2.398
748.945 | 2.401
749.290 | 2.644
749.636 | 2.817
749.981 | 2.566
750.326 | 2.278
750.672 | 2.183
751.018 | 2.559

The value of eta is 743.105 nm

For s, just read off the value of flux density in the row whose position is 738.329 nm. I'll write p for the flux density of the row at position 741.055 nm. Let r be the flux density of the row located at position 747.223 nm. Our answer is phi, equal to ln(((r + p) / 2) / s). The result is -0.06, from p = 2.403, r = 2.456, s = 2.572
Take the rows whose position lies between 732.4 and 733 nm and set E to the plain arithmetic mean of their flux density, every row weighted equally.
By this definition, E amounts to 2.46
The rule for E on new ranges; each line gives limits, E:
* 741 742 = 2.43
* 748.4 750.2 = 2.57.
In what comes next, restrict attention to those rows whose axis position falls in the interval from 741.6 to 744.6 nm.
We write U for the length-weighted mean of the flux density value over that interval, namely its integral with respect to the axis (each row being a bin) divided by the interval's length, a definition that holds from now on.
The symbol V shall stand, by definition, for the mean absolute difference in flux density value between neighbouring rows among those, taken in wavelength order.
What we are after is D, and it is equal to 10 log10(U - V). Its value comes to 3.51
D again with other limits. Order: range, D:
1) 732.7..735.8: 3.34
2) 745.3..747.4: 3.60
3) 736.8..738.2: 2.94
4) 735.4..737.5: 3.21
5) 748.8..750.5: 3.62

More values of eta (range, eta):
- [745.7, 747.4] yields 745.848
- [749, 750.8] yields 749.290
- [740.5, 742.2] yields 740.713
